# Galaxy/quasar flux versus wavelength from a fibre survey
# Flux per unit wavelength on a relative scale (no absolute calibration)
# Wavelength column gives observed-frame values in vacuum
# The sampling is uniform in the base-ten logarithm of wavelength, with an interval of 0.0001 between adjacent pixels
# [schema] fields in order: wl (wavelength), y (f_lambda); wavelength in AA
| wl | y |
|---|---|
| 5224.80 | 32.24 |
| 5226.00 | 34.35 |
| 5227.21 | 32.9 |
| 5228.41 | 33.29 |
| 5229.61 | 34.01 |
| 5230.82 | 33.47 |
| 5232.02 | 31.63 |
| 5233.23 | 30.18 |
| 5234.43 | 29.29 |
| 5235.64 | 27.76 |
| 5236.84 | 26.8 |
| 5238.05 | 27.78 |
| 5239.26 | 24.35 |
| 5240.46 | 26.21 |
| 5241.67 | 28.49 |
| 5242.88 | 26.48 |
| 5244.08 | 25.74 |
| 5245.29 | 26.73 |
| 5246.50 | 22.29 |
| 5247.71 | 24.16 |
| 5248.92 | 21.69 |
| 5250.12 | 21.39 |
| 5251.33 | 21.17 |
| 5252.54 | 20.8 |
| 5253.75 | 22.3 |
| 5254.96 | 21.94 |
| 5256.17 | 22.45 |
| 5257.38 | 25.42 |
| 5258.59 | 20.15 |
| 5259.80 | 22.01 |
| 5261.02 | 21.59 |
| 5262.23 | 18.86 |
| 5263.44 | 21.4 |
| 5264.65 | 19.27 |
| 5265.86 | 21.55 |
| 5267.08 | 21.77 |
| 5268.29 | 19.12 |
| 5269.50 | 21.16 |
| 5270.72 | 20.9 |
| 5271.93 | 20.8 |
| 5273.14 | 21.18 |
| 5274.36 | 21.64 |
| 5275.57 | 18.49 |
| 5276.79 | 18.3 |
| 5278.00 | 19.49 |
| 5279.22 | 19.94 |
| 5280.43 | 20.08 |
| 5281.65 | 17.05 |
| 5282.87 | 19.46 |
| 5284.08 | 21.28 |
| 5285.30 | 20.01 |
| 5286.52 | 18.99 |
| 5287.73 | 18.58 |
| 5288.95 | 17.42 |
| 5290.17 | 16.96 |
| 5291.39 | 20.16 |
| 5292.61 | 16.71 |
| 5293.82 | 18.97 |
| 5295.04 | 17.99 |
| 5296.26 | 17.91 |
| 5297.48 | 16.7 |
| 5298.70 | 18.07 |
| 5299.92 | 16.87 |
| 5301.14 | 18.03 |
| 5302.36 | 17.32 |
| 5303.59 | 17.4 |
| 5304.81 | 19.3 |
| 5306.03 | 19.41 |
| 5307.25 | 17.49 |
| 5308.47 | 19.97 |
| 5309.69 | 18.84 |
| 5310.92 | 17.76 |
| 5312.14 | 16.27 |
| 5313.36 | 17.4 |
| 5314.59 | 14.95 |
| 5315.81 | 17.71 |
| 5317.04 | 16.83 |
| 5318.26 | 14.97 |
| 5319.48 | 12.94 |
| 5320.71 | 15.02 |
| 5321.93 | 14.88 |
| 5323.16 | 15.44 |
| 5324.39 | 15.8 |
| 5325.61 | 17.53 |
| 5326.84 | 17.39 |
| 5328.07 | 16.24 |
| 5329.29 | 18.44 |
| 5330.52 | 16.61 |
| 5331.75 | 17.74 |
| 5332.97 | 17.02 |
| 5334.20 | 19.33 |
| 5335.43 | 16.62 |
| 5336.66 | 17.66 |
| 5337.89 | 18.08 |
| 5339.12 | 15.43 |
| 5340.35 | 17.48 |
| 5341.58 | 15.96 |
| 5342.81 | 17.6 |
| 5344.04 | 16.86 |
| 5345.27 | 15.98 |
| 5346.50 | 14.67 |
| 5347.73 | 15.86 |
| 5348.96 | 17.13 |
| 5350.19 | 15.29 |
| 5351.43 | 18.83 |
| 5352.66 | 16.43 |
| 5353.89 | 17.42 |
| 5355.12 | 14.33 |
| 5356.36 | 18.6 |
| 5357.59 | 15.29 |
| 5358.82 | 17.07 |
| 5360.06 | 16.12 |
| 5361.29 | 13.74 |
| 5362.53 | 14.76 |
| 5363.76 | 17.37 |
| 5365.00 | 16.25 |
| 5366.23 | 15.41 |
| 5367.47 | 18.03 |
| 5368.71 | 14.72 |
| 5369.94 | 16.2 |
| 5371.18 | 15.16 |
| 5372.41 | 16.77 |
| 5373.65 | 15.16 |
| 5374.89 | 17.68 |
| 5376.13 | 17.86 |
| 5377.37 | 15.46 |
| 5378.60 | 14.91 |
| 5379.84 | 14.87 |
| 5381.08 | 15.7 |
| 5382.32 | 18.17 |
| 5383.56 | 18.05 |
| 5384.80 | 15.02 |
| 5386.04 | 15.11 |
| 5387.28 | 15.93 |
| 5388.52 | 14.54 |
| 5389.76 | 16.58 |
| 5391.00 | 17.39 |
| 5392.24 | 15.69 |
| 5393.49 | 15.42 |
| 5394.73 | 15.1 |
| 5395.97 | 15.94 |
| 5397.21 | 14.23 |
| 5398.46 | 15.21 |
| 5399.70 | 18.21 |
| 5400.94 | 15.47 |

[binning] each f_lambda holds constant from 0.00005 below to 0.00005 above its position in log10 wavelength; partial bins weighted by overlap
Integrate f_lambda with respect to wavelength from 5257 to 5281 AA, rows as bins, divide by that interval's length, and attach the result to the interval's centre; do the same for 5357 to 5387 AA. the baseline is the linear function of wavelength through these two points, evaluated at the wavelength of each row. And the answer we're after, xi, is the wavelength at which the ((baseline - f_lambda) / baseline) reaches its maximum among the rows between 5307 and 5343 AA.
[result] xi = 5319.48 AA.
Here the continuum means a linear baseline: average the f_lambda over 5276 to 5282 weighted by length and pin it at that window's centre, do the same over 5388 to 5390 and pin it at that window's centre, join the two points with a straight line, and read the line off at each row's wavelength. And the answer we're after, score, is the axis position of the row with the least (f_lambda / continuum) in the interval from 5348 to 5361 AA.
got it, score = 5355.12 AA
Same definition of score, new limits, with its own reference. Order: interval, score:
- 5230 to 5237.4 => 5236.84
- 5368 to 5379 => 5368.71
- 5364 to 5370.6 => 5368.71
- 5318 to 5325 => 5319.48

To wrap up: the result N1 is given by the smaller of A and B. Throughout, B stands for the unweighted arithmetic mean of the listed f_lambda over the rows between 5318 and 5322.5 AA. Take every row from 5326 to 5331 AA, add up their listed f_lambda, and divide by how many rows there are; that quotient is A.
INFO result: 14.5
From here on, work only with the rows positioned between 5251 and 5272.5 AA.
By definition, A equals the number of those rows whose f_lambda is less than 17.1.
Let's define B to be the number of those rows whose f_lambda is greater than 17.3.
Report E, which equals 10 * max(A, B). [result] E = 180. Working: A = 0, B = 18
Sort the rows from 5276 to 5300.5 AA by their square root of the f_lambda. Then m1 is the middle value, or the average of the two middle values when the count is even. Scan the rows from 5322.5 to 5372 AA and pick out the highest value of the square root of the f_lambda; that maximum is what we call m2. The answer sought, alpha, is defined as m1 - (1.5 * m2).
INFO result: -2.3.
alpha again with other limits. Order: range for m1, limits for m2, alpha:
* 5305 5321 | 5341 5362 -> -2.3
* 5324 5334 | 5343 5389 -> -2.4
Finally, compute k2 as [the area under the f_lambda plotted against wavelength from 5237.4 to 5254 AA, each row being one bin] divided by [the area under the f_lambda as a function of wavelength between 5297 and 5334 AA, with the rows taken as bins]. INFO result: 0.6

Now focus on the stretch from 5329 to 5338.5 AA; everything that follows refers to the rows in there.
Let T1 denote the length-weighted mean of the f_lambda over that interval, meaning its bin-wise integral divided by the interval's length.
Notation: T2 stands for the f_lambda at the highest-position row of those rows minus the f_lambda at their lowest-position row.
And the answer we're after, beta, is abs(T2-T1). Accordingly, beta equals 18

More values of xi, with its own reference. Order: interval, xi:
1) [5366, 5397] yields 5368.71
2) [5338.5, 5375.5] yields 5361.29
